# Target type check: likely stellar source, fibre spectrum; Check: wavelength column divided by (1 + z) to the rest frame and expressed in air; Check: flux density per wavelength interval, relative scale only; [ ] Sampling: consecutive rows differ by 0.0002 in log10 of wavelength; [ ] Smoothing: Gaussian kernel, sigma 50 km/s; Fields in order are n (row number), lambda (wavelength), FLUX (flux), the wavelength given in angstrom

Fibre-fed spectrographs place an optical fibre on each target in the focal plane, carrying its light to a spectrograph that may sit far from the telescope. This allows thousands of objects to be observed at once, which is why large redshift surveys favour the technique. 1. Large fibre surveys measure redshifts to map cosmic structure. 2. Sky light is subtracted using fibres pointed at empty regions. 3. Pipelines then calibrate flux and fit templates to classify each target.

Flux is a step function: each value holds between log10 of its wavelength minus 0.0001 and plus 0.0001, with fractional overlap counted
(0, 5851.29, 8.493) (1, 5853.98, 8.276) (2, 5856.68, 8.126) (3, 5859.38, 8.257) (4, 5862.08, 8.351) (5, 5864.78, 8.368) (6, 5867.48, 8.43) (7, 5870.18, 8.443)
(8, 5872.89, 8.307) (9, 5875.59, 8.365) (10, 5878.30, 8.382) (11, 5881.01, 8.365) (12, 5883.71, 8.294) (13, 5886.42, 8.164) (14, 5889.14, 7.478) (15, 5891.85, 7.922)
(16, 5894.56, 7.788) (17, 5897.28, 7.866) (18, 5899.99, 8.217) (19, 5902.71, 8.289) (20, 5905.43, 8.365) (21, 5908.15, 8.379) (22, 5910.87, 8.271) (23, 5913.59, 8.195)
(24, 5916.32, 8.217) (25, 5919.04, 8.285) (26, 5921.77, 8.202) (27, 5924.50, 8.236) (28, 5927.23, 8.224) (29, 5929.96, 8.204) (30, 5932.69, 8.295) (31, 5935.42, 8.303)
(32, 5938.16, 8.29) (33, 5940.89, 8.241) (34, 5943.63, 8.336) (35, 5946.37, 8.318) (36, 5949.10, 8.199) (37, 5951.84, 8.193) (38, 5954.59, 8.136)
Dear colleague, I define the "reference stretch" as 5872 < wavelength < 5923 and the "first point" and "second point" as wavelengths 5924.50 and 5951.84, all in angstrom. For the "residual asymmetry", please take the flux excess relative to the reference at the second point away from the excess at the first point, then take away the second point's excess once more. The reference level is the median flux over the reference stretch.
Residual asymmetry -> 0.12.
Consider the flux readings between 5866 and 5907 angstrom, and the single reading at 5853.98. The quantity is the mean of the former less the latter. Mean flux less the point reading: -0.10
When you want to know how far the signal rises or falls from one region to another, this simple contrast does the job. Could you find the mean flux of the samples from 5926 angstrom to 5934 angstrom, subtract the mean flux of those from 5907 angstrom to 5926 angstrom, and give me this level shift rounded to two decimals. -0.01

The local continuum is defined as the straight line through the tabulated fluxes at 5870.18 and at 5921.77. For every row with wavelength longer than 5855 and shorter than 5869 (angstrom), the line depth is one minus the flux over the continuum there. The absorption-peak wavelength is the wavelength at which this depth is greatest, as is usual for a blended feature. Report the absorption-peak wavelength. 5856.68 angstrom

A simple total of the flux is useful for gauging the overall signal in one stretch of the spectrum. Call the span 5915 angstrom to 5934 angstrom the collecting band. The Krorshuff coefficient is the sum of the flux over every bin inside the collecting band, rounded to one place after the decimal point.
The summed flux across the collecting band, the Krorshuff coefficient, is 57.7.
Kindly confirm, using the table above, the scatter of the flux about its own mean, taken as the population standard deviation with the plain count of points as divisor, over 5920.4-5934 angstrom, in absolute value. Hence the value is 0.03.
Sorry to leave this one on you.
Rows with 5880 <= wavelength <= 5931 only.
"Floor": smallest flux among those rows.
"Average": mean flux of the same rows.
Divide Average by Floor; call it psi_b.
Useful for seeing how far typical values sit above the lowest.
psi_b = 1.09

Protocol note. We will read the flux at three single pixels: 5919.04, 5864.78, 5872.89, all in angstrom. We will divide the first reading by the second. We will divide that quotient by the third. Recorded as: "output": 0.119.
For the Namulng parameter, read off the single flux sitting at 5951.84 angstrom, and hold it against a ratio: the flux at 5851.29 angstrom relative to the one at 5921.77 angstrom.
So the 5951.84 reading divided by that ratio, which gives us 7.91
